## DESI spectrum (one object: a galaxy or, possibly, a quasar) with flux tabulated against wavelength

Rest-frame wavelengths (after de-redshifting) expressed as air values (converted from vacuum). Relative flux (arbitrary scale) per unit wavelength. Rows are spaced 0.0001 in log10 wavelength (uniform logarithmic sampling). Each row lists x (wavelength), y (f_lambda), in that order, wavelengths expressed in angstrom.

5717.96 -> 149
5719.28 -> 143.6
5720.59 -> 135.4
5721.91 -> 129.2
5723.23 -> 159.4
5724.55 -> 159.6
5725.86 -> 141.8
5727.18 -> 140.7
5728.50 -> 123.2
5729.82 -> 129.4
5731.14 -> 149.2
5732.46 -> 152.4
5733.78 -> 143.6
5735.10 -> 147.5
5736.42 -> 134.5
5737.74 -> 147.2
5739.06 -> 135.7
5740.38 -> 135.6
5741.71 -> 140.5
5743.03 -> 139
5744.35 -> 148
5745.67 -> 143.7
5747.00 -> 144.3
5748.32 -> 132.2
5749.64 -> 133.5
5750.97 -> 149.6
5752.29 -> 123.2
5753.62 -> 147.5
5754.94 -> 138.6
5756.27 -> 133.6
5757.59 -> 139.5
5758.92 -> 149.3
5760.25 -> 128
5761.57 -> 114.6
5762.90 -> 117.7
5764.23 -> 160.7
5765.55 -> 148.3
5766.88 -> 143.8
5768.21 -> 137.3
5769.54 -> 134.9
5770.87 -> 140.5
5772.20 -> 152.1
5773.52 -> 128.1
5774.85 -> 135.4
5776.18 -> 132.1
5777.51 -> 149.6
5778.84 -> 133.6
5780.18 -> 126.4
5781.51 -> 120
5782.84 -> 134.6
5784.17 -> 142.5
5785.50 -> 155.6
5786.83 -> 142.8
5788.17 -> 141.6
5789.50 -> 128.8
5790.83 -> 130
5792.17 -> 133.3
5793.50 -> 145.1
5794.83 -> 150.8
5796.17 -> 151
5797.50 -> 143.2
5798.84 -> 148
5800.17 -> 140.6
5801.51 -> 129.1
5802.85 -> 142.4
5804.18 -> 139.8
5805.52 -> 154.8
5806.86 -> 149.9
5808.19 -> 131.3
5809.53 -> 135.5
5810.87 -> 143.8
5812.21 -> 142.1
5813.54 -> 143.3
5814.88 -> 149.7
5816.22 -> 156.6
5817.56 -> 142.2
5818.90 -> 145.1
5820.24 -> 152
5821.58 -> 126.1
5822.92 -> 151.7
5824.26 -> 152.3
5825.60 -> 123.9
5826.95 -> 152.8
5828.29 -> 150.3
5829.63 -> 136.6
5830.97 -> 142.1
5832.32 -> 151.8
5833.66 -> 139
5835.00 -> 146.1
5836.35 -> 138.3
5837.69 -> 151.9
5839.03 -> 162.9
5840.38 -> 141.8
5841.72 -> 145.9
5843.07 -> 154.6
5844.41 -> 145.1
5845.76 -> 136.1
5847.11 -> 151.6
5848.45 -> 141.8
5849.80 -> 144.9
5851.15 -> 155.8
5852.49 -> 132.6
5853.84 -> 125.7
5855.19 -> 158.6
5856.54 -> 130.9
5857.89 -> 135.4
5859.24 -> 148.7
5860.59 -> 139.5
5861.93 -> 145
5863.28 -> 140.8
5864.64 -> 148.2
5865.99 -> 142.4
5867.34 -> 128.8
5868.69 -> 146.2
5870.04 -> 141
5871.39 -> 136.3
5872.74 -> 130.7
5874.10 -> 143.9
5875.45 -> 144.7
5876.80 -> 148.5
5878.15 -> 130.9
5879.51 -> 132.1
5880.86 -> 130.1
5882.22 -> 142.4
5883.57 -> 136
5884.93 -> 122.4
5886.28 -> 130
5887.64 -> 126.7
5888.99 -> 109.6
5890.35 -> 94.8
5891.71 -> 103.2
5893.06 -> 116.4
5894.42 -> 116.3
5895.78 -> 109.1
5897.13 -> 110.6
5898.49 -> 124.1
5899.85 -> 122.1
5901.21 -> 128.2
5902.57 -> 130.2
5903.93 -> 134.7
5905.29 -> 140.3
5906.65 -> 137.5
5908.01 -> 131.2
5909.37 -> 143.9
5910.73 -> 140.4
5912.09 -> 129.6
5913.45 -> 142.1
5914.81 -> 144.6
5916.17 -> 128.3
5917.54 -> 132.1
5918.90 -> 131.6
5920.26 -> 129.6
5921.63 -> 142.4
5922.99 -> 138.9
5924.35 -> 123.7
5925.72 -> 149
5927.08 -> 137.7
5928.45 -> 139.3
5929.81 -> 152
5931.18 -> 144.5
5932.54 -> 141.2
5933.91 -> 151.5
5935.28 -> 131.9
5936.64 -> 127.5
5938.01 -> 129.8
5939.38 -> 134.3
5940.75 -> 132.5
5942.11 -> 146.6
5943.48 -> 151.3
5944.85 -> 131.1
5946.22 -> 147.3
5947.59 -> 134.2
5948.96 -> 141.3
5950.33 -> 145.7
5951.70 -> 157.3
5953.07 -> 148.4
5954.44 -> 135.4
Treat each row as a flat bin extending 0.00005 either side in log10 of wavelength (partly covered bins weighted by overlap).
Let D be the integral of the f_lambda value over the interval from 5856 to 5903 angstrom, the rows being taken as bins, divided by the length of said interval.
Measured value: 130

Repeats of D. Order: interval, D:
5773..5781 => 134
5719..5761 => 141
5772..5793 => 136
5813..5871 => 144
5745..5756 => 139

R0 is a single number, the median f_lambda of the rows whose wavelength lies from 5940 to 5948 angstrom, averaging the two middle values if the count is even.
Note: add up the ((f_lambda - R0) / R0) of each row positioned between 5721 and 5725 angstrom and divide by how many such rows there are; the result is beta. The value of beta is 0.064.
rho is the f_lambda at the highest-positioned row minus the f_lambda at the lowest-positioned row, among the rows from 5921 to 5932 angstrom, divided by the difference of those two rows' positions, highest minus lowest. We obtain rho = 0.2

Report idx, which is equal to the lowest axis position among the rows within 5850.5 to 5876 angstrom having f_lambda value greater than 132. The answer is 5851.15 angstrom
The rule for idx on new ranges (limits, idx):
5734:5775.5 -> 5735.10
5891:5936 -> 5903.93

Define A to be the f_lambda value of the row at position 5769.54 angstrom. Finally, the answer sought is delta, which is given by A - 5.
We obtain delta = 130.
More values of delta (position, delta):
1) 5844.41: 140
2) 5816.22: 152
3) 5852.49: 128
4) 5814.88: 145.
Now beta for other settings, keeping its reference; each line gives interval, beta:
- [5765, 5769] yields 0.019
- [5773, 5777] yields -0.061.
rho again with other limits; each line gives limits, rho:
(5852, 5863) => 1.3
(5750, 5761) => -2.3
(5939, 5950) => 0.7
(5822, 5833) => 0.0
